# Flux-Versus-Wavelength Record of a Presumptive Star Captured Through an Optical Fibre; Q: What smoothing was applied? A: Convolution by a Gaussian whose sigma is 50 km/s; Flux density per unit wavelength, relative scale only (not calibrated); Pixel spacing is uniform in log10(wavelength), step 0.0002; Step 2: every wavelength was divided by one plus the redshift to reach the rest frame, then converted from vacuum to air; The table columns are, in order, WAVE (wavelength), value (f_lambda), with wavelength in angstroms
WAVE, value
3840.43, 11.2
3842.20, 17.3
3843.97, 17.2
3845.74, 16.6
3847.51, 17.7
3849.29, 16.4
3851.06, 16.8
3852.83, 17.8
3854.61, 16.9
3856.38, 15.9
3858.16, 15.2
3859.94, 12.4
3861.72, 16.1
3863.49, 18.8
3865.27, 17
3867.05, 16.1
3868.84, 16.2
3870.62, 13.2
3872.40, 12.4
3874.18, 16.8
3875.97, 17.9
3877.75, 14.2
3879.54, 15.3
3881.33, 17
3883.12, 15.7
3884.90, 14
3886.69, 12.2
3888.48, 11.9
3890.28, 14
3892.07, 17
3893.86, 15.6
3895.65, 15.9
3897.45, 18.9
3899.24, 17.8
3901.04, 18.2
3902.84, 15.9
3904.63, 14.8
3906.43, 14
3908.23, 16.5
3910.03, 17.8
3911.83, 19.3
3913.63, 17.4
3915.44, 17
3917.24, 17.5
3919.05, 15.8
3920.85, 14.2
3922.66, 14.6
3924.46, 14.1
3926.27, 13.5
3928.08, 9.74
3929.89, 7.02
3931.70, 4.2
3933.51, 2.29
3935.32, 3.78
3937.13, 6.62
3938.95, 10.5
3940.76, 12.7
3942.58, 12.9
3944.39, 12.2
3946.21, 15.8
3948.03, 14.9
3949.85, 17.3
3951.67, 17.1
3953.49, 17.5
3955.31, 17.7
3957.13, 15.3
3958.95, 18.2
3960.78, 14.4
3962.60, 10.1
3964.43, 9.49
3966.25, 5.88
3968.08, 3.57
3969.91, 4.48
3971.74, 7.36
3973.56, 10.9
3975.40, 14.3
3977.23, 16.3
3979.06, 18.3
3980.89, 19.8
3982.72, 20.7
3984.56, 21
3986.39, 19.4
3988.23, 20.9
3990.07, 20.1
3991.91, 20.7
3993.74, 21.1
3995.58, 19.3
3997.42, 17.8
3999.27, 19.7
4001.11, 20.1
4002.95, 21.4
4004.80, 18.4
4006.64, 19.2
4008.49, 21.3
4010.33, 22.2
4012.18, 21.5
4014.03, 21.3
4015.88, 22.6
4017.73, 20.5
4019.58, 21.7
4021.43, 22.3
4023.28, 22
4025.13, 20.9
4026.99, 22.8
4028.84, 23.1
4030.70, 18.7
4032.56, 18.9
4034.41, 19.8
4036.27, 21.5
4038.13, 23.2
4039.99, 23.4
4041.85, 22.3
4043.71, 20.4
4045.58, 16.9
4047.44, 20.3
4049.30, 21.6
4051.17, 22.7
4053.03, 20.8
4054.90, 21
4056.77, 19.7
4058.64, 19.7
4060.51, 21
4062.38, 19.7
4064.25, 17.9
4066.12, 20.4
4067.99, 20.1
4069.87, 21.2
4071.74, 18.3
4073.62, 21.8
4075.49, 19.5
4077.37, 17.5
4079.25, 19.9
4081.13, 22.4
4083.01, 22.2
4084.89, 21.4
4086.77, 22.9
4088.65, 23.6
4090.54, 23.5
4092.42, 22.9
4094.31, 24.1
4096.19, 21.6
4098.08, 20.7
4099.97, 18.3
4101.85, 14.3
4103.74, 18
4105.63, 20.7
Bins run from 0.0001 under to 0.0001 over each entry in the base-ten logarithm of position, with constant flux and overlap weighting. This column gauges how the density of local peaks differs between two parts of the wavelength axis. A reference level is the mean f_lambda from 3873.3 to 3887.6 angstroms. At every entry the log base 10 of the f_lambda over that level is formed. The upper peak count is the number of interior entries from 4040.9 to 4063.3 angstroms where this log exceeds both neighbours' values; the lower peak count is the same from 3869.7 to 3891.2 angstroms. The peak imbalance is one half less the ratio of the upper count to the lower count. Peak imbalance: -1.00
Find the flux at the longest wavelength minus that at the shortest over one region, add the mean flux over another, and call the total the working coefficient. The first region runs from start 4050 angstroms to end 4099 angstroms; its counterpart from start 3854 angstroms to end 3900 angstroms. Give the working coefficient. 14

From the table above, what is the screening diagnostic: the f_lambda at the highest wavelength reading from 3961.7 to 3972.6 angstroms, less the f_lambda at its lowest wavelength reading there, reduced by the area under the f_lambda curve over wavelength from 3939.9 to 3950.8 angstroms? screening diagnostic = -159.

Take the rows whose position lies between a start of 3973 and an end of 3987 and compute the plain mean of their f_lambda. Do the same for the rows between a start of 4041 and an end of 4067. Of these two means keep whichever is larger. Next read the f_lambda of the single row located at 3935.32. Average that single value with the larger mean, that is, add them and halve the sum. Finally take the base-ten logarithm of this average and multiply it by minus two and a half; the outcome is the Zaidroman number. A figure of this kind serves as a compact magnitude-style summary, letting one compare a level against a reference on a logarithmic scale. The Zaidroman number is -2.70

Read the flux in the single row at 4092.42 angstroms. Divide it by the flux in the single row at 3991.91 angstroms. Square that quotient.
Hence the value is 1.2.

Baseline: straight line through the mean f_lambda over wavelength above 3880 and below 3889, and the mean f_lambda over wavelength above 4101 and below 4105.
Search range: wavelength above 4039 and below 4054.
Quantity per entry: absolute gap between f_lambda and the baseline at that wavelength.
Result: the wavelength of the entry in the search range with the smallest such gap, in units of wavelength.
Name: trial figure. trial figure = 4045.58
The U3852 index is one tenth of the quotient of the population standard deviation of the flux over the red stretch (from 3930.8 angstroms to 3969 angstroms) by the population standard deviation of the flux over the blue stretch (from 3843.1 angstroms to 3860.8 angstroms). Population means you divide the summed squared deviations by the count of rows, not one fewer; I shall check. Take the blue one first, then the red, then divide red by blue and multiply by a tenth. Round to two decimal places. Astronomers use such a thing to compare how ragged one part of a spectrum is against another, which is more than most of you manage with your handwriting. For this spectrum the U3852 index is 0.35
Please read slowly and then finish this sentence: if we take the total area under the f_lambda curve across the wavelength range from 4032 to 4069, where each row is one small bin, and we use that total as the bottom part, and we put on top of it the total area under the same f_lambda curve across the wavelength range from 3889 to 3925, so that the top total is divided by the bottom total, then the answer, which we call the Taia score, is 0.77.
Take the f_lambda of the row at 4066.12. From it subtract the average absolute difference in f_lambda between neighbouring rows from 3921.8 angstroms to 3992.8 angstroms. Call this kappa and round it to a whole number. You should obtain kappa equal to 18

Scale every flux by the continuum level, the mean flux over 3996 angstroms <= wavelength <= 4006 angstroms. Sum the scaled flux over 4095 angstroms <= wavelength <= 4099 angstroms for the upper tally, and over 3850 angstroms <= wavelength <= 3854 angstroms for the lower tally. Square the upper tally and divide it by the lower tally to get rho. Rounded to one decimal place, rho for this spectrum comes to 2.7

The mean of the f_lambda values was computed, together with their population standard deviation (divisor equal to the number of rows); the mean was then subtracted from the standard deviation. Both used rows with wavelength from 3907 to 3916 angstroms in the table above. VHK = -17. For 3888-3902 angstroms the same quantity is -14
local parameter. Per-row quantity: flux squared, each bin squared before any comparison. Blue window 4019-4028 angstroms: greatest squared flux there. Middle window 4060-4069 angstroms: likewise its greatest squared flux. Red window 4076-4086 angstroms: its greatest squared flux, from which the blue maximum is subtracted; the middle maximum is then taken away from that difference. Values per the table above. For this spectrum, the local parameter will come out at -459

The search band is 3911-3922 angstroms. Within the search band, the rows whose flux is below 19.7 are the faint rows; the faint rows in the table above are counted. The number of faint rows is 6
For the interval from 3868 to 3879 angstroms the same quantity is 6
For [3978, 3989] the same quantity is 2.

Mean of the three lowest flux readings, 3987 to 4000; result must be 18.9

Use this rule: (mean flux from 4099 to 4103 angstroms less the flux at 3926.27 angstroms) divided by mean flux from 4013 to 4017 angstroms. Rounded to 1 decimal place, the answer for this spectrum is 0.1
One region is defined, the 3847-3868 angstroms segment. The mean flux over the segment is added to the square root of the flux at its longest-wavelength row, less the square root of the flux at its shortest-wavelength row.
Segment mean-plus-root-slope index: 16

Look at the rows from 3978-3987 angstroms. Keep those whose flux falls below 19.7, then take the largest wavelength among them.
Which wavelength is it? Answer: 3986.39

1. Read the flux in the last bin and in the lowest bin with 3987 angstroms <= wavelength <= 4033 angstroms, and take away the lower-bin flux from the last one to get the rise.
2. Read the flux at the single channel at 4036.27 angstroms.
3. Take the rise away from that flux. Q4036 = 23.5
